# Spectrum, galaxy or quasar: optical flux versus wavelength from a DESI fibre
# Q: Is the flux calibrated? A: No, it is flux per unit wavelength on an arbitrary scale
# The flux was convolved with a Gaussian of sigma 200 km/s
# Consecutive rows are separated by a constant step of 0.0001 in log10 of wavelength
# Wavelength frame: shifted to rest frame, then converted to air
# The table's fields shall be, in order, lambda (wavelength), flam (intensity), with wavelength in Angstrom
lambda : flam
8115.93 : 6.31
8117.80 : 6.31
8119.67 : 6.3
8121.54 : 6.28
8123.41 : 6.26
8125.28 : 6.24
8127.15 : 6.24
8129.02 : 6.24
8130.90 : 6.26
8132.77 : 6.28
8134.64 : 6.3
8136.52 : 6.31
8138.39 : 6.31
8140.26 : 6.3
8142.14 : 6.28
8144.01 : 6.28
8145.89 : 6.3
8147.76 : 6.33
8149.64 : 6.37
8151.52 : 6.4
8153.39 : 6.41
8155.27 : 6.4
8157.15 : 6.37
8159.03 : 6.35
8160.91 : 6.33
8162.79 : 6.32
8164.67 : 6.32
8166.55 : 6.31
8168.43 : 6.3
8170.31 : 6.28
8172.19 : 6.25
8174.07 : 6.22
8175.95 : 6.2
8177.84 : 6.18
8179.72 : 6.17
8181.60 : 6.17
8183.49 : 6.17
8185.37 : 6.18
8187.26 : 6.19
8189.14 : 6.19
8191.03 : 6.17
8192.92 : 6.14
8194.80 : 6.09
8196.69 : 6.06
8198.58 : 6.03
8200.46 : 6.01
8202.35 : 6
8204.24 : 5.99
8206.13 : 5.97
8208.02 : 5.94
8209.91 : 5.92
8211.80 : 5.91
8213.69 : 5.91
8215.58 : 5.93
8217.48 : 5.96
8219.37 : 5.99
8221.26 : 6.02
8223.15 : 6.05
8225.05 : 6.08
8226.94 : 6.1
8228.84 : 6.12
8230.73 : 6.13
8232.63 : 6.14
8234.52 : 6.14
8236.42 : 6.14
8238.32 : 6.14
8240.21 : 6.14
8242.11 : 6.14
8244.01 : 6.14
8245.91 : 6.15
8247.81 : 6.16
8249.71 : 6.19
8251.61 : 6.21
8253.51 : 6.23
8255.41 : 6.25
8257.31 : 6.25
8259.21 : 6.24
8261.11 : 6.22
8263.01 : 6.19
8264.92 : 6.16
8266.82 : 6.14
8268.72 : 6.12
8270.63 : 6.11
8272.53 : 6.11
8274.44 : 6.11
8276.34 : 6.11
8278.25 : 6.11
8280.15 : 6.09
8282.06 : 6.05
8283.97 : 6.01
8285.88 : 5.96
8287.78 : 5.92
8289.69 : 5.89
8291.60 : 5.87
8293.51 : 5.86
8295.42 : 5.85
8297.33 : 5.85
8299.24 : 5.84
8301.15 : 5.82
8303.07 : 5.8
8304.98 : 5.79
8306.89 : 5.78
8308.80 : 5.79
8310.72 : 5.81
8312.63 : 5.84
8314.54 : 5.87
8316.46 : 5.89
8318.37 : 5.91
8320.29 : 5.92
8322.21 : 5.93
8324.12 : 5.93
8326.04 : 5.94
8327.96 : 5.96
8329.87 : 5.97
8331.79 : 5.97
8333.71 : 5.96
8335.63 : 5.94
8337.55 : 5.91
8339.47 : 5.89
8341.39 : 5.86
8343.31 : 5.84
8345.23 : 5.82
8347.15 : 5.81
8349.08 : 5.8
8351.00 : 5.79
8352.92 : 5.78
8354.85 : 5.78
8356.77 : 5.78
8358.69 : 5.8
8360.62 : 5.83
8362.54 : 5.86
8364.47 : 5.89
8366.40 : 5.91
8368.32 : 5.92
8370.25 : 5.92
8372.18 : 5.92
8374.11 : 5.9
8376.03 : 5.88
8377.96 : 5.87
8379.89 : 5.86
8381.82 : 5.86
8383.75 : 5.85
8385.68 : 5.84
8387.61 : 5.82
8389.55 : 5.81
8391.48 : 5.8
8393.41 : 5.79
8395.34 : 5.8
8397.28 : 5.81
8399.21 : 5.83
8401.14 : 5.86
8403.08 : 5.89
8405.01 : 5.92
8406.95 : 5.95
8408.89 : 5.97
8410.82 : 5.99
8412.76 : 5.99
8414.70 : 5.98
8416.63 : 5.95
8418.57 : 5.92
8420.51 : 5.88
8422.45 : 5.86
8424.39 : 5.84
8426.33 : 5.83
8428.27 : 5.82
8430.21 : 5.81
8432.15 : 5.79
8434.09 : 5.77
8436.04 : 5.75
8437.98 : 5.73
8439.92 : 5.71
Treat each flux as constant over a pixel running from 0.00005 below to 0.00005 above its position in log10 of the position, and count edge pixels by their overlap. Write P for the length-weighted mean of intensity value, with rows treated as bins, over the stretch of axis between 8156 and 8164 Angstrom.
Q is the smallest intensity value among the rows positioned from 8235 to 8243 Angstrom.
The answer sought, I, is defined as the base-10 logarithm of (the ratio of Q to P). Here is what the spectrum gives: -0.0138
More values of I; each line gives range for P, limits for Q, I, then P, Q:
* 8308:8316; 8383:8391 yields -0.0014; 5.8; 5.81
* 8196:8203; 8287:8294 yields -0.0123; 6.0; 5.86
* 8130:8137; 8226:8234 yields -0.0130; 6.3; 6.1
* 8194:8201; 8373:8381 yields -0.0139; 6.1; 5.86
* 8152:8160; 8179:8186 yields -0.0148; 6.4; 6.17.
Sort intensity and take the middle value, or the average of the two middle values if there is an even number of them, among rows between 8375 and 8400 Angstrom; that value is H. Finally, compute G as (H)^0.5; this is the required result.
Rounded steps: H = 5.830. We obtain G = 2.415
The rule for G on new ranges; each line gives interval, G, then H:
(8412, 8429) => 2.425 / 5.880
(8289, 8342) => 2.425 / 5.880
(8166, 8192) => 2.488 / 6.190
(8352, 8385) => 2.421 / 5.860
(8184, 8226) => 2.453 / 6.015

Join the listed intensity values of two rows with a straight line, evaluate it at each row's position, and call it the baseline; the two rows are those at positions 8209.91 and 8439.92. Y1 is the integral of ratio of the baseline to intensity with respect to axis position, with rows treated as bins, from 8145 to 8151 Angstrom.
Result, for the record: 5.7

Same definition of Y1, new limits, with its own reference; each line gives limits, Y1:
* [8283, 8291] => 7.9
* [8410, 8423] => 12.5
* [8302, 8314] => 12.1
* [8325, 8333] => 7.8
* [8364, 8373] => 8.8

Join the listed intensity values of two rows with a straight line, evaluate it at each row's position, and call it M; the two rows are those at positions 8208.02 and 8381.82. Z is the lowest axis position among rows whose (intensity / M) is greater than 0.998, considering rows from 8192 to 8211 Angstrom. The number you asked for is 8192.92 Angstrom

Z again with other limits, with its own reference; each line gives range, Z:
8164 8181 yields 8164.67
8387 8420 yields 8401.14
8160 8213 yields 8160.91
